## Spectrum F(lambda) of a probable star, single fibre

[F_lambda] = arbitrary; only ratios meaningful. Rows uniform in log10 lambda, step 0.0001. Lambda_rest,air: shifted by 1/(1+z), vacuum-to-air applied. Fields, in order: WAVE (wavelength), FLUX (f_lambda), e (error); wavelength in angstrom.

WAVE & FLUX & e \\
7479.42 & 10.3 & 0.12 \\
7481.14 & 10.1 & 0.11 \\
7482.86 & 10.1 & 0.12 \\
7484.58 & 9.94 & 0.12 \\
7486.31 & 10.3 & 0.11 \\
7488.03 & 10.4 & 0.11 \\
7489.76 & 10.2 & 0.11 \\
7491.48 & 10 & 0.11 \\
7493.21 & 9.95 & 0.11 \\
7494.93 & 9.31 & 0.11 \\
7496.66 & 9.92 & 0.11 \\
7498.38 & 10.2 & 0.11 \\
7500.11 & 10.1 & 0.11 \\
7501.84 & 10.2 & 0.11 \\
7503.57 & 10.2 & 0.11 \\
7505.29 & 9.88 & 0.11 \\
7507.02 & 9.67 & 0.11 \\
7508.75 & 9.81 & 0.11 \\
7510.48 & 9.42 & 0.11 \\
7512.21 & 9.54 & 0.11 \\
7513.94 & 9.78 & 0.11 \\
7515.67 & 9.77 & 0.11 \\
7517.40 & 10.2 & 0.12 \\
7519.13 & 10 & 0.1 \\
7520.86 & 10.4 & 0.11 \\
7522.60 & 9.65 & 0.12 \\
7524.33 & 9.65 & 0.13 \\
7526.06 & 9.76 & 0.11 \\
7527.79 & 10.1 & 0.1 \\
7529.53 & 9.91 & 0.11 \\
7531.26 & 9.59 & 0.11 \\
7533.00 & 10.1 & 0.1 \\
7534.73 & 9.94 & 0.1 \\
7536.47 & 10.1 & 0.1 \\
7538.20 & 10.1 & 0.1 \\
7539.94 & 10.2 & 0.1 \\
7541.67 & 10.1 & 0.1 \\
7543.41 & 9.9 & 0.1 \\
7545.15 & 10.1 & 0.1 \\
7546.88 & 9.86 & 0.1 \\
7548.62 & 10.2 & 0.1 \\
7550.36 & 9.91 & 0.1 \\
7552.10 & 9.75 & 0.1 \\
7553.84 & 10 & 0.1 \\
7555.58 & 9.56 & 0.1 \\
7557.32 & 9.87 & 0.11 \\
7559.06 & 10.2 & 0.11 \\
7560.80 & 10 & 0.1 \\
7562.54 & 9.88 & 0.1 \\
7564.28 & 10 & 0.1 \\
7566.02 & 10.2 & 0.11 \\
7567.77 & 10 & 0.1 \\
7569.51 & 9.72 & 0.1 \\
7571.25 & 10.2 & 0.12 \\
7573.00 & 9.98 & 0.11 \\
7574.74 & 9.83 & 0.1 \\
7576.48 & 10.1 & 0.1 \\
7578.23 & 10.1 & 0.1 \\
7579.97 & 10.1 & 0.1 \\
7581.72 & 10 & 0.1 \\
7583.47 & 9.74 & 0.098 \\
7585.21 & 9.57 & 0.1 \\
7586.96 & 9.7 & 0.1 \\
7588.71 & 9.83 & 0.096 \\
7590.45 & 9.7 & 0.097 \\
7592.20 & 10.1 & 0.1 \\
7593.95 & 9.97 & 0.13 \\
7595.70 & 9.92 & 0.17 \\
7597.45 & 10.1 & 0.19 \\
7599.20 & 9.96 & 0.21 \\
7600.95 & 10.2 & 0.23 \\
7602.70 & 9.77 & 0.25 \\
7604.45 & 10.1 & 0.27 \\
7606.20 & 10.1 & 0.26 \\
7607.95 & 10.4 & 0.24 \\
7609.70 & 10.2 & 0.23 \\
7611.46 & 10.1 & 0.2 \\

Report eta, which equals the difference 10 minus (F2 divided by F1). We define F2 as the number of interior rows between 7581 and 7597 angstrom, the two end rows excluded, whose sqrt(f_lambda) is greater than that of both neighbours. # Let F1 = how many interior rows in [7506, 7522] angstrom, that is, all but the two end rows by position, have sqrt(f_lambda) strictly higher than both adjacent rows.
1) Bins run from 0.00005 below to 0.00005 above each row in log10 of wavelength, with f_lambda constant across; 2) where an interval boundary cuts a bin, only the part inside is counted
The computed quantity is 9.3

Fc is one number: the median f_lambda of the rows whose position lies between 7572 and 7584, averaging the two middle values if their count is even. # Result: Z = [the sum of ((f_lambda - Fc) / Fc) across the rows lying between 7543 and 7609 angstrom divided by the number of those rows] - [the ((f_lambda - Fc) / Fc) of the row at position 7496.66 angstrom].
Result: 0.004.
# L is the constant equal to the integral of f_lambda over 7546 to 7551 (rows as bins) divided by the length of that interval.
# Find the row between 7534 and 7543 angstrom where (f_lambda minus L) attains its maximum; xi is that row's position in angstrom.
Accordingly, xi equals 7539.94 angstrom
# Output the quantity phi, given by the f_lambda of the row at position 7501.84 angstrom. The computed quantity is 10.2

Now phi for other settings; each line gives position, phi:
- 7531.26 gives 9.59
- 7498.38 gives 10.2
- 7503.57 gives 10.2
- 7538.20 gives 10.1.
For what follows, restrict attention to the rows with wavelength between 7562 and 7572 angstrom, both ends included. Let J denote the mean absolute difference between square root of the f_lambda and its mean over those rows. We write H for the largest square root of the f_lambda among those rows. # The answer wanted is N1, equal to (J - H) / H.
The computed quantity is -0.993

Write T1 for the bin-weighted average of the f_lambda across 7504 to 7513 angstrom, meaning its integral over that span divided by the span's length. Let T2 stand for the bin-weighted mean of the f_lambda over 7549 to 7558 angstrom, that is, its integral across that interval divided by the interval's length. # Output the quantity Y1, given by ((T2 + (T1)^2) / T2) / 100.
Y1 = 0.106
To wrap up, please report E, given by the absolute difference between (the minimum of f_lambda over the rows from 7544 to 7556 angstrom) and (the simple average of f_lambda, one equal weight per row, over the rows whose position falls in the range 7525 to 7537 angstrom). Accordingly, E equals 0.37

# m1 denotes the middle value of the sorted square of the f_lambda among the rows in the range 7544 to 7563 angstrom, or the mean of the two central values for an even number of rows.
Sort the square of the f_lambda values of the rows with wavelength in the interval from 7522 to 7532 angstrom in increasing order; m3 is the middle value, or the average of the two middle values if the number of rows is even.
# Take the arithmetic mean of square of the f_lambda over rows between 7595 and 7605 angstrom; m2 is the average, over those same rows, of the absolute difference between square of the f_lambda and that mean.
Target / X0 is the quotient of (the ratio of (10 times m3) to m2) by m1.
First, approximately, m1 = 98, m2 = 2.5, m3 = 94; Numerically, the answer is 3.8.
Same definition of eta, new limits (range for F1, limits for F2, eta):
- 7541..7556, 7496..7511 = 9.3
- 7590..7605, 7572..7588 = 10.0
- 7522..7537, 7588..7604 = 8.5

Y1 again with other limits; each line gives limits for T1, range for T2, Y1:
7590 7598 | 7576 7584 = 0.109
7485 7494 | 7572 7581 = 0.113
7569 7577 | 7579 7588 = 0.111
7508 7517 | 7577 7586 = 0.105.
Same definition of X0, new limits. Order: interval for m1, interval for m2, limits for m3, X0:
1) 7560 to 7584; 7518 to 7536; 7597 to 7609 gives 2.6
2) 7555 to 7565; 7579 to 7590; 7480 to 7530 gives 3.3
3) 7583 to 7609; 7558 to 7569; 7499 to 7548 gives 4.8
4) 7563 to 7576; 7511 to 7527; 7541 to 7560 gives 2.2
